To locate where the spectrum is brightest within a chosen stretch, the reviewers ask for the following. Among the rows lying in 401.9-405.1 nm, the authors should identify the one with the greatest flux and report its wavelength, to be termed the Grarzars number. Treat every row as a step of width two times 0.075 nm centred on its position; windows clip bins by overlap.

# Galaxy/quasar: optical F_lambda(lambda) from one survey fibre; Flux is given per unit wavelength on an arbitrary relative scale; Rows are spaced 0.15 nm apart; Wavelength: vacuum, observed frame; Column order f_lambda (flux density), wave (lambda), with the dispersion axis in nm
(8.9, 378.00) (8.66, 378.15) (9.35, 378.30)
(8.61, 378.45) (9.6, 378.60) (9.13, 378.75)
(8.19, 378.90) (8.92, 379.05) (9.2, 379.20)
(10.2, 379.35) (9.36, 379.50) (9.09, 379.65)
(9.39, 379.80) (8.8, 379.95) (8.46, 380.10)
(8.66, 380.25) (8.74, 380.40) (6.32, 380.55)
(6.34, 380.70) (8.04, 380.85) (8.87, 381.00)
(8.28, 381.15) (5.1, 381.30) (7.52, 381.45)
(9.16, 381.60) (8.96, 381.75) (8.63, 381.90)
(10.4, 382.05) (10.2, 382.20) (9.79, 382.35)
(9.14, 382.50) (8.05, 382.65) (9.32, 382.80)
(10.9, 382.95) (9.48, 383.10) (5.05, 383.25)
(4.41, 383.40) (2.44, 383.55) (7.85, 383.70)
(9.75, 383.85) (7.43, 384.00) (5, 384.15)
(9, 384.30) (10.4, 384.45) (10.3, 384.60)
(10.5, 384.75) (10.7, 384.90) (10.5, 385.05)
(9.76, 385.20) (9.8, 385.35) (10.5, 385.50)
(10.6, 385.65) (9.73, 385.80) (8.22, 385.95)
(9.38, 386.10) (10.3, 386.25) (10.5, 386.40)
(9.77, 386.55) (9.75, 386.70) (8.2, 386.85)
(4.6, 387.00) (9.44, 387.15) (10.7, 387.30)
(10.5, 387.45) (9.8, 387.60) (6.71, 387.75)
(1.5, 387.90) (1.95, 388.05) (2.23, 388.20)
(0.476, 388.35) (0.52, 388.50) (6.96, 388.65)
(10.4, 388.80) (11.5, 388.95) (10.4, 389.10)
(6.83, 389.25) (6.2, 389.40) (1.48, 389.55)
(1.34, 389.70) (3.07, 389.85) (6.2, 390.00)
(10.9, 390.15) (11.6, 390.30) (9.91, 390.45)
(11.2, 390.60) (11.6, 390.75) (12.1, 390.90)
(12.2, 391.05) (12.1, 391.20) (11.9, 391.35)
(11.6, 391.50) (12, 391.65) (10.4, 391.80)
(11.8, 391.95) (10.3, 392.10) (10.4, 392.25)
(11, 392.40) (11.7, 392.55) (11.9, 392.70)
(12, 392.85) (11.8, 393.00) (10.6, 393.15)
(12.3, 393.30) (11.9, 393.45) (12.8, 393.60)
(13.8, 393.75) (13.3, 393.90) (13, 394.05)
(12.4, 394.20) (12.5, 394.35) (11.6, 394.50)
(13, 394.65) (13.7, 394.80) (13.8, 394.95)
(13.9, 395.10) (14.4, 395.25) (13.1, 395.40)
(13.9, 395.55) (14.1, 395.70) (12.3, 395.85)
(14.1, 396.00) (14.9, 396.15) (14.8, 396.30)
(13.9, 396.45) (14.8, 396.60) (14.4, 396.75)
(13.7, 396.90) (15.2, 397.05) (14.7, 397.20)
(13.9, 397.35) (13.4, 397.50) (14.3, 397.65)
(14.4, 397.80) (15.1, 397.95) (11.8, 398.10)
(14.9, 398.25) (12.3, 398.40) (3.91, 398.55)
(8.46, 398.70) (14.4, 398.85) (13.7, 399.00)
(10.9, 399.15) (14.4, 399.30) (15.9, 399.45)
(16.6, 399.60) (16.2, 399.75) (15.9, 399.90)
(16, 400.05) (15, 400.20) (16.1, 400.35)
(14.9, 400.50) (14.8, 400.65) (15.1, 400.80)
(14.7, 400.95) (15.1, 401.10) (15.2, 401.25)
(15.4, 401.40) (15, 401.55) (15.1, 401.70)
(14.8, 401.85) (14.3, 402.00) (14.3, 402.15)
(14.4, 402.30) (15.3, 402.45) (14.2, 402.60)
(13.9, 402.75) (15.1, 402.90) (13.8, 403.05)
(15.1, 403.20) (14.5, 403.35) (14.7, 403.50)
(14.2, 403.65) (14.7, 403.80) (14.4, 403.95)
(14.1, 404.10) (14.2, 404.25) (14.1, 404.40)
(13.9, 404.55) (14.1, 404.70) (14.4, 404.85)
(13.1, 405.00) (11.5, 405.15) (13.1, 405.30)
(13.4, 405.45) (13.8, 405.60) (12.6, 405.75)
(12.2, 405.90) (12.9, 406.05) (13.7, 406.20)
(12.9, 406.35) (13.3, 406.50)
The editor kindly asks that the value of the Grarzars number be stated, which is 402.45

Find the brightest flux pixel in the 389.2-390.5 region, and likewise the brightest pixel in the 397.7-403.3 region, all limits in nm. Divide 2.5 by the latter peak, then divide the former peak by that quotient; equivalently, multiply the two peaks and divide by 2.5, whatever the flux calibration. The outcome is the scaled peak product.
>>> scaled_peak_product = 77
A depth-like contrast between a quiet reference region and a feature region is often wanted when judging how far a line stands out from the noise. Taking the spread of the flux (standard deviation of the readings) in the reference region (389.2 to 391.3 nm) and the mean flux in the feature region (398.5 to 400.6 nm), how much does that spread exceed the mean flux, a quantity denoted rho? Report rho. -10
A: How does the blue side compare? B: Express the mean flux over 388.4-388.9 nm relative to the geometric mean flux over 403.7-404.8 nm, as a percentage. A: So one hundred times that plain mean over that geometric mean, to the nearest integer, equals 42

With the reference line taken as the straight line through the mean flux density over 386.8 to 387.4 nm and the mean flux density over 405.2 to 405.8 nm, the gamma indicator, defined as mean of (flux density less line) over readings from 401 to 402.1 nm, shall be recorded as 2.8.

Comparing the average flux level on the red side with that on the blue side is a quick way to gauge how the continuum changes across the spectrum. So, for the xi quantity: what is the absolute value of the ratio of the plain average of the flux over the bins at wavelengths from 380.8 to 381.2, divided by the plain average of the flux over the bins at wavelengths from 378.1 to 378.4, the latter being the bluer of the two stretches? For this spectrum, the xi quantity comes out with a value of 0.9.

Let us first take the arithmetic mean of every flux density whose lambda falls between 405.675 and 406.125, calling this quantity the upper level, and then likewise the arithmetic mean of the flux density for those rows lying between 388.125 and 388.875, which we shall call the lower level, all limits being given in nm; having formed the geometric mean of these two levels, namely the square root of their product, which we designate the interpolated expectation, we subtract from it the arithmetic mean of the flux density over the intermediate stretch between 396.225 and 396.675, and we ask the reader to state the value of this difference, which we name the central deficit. -7.3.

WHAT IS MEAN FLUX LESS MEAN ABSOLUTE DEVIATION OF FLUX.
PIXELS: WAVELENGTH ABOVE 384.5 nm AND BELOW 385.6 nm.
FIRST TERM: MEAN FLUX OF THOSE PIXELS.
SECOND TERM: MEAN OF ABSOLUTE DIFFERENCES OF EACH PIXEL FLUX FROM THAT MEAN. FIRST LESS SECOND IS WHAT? 10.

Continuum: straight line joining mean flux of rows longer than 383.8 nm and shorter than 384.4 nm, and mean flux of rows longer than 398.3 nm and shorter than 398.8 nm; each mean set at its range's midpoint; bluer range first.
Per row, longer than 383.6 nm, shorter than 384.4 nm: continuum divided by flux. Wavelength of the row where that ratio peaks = 384.15 nm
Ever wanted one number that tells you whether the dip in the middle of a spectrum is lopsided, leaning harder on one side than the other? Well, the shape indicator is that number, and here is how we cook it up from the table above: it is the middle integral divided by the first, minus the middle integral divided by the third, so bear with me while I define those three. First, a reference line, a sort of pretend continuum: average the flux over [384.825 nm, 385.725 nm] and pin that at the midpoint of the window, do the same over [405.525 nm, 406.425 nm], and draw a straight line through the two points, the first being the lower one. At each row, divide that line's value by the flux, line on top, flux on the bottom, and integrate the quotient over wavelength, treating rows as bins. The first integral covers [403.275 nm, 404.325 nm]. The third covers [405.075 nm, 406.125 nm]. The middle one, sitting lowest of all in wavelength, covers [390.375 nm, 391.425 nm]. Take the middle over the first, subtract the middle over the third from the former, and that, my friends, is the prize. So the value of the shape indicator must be 0.14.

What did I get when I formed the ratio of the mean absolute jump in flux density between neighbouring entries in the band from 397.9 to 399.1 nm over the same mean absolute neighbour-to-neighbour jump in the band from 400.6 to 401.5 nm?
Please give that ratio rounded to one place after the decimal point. 14.6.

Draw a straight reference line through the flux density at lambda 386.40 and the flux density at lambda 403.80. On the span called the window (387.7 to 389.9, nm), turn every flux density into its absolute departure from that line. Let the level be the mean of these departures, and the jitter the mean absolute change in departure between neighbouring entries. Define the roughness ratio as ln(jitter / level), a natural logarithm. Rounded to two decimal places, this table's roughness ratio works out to -1.12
